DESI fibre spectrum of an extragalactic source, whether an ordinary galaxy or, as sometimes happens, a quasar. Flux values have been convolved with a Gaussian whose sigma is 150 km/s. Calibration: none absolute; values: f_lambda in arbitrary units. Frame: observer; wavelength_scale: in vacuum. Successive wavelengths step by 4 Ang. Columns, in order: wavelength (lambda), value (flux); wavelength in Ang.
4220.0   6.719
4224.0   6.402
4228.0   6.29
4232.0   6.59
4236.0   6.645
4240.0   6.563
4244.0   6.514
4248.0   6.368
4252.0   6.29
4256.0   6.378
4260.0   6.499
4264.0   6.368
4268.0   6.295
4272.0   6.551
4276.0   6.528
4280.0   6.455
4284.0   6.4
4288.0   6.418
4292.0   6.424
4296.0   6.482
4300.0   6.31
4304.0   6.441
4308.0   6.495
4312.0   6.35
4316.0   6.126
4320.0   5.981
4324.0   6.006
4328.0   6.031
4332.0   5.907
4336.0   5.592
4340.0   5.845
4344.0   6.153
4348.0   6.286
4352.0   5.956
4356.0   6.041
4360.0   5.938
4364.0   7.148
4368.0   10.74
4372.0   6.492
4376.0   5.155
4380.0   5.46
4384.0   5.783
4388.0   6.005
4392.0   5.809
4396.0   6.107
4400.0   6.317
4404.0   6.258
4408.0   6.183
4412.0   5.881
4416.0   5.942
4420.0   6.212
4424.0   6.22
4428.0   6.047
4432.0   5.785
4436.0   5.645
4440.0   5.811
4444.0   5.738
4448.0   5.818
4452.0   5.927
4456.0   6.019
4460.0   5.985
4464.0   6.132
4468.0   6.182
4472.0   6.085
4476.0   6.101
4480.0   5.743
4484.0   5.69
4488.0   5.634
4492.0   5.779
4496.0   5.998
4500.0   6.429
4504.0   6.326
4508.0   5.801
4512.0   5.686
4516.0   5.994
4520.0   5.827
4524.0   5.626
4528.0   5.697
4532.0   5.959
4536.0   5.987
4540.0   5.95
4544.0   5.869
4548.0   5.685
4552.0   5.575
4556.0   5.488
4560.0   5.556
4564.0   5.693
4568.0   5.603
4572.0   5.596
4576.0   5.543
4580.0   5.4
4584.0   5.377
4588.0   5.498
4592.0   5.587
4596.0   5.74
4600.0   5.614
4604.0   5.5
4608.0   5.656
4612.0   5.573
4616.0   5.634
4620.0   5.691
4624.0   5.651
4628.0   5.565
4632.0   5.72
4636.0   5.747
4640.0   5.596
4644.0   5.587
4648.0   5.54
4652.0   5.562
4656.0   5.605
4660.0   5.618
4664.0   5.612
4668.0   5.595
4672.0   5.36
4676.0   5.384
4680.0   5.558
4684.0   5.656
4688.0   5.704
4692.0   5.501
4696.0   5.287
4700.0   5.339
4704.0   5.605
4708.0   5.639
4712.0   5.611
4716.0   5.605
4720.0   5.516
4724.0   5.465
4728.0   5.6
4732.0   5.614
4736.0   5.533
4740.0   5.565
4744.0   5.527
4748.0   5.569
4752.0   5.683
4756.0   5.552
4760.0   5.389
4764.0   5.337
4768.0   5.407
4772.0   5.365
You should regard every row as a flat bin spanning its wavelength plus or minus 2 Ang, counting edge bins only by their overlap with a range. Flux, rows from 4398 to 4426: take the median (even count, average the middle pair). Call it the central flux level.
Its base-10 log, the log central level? 0.79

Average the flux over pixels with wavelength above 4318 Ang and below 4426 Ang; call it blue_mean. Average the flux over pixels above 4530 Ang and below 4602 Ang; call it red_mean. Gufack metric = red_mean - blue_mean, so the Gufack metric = -0.55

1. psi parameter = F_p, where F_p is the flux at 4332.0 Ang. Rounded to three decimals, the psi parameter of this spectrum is 5.907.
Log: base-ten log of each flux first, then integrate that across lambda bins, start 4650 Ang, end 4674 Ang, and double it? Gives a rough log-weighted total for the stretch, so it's 36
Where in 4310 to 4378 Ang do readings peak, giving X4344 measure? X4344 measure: 4368.0 Ang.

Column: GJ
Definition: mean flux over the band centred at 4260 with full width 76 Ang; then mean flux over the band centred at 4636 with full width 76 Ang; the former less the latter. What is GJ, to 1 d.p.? 0.8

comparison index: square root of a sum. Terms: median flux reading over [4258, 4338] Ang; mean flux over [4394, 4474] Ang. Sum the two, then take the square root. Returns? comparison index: 3.52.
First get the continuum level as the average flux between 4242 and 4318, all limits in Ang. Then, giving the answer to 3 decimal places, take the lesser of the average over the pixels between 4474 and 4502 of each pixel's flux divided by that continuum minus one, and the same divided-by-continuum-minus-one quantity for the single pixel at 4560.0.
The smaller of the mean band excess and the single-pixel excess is -0.133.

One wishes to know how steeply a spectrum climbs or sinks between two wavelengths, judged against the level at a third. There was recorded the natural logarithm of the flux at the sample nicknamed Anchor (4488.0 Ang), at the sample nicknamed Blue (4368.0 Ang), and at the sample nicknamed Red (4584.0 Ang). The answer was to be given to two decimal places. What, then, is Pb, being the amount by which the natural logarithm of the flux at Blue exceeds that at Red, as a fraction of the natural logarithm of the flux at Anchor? 0.40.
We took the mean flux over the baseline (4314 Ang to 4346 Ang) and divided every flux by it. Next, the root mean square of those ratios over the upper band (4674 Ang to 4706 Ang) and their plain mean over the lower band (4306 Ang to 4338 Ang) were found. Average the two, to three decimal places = 0.971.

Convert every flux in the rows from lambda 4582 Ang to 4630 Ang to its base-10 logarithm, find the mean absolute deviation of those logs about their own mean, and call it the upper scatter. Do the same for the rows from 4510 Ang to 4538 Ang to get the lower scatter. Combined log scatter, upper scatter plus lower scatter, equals 0.016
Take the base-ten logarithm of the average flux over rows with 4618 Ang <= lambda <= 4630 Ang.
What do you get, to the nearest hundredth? 0.75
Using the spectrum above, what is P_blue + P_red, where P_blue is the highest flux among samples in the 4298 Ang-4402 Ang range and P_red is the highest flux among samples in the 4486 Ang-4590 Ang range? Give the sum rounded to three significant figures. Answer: 17.2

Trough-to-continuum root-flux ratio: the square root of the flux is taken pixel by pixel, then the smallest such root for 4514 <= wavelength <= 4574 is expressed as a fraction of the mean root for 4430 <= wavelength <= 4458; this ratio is 0.97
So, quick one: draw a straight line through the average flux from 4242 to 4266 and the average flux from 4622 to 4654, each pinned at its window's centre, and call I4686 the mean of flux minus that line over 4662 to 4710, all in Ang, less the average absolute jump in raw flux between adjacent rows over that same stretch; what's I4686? -0.13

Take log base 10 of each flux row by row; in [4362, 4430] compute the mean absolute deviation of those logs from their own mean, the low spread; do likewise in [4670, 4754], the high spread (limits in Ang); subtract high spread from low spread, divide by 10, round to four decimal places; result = 0.0030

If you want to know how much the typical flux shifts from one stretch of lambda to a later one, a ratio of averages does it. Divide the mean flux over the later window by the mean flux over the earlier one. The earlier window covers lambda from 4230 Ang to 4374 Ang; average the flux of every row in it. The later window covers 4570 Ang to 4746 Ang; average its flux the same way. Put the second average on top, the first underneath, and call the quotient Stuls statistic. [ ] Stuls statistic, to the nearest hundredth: 0.87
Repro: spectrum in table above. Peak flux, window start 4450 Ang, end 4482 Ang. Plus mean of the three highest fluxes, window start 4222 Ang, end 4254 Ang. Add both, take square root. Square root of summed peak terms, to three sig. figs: 3.58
